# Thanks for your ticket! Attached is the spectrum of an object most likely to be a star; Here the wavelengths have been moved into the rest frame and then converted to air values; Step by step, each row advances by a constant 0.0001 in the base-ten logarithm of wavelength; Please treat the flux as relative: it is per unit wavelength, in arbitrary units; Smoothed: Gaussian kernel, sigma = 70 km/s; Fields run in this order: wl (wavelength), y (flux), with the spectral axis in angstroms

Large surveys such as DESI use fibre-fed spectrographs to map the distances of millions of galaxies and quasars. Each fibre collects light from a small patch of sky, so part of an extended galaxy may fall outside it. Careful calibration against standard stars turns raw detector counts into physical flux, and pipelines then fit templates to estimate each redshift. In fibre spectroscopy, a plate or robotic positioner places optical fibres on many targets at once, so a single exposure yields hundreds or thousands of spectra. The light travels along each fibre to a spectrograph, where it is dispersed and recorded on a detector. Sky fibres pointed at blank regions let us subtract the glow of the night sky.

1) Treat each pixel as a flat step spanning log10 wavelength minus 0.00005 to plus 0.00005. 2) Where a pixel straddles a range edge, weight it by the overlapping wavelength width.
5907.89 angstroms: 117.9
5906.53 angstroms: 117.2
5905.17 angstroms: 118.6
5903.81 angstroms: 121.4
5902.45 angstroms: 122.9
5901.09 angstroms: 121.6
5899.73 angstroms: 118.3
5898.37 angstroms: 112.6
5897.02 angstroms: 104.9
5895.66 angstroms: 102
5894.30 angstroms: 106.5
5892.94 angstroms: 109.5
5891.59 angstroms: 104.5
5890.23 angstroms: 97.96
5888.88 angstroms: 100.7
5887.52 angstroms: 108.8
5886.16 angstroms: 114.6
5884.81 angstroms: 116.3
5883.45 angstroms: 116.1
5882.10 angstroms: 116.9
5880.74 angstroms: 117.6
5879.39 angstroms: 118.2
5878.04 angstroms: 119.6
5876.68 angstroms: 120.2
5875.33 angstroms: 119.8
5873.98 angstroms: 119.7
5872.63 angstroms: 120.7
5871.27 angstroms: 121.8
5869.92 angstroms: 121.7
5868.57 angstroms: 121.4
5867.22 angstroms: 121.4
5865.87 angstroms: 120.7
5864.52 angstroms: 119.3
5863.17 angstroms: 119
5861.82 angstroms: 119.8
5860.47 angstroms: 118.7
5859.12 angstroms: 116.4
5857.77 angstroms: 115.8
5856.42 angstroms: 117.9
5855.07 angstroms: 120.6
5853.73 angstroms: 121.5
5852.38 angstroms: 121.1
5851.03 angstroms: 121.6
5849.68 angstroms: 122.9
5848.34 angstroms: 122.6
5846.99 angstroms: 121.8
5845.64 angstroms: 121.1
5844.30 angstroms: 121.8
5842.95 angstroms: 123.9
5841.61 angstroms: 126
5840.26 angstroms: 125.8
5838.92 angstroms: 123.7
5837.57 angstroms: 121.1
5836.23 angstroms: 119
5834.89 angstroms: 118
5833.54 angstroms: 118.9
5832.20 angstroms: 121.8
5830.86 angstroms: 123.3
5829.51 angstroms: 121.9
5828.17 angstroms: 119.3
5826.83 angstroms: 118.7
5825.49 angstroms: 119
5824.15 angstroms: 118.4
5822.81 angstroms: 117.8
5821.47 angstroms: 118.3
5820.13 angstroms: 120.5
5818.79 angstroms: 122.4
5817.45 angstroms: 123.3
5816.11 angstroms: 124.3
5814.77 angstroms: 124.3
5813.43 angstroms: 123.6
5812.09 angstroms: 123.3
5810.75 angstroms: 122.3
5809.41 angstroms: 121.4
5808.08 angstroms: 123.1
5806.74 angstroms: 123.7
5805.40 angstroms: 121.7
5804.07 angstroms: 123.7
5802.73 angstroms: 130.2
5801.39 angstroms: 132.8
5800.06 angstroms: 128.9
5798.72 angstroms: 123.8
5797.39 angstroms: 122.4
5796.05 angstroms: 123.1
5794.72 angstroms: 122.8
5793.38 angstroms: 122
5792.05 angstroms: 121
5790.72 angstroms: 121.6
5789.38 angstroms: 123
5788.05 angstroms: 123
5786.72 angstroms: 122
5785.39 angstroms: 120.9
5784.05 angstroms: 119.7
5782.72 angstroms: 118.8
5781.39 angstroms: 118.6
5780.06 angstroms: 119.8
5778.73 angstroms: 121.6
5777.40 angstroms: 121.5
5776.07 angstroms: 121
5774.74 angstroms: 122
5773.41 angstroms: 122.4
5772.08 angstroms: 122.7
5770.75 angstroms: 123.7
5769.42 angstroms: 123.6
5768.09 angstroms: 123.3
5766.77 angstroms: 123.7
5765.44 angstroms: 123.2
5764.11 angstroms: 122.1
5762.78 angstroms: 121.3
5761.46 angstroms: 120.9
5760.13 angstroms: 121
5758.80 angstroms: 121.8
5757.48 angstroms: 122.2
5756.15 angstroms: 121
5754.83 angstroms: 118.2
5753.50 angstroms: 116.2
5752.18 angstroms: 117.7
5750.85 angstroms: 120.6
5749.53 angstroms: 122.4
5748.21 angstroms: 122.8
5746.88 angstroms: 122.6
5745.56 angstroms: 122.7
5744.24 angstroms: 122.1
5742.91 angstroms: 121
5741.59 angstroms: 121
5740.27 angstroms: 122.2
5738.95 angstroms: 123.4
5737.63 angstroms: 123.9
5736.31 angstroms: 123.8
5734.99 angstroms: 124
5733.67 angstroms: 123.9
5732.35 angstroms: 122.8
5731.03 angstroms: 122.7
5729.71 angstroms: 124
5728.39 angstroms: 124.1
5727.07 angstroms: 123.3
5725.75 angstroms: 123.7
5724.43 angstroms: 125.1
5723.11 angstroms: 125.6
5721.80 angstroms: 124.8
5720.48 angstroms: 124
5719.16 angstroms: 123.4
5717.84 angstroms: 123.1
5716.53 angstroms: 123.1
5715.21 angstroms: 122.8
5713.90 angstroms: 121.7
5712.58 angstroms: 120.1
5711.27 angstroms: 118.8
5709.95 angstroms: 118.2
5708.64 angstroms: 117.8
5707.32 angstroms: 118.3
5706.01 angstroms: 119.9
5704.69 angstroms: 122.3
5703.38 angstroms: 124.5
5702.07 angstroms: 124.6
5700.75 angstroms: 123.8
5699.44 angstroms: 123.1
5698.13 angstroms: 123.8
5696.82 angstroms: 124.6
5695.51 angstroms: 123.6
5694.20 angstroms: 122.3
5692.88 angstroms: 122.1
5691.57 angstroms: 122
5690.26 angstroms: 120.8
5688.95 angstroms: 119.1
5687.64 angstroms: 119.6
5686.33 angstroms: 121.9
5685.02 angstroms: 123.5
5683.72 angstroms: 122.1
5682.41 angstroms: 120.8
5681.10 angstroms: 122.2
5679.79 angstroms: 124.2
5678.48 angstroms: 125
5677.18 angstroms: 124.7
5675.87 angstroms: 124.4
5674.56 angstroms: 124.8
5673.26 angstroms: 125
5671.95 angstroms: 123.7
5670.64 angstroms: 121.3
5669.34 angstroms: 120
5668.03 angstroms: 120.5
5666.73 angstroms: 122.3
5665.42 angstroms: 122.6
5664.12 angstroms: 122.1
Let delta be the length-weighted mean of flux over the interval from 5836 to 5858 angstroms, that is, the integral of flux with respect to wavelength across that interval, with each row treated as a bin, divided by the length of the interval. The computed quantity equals 122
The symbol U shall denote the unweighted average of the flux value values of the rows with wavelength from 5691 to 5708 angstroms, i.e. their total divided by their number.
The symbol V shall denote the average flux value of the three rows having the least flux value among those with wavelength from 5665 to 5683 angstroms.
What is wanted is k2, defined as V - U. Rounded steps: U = 122.7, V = 120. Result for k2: -2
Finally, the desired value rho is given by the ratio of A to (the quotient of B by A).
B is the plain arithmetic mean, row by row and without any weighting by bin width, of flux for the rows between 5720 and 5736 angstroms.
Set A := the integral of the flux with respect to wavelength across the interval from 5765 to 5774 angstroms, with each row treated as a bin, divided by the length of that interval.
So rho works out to 122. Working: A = 123.2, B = 124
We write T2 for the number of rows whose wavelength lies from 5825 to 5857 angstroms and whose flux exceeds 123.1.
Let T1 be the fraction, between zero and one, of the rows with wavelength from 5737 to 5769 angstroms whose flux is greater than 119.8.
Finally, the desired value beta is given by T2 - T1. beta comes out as 4.1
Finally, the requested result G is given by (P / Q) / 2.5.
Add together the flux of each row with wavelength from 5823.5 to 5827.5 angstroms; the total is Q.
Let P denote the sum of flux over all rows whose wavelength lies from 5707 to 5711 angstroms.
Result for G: 0.40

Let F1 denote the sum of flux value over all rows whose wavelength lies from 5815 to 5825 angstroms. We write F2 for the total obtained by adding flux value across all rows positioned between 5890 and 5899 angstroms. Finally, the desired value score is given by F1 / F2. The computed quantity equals 1.145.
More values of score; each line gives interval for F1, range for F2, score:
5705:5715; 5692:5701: 0.967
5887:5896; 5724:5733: 0.843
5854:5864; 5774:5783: 0.982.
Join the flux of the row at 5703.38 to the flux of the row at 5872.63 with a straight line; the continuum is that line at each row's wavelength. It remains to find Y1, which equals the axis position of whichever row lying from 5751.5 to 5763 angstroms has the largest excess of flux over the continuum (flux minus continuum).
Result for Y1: 5757.48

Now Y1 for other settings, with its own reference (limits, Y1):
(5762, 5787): 5770.75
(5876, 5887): 5876.68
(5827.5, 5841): 5840.26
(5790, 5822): 5801.39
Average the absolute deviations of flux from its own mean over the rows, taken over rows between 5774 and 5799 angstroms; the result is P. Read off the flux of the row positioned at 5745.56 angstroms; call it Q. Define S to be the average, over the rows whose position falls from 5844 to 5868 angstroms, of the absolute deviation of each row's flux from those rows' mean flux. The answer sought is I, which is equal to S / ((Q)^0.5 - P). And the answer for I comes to 0.164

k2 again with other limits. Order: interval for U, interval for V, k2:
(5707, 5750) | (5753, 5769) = -4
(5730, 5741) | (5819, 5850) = -5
